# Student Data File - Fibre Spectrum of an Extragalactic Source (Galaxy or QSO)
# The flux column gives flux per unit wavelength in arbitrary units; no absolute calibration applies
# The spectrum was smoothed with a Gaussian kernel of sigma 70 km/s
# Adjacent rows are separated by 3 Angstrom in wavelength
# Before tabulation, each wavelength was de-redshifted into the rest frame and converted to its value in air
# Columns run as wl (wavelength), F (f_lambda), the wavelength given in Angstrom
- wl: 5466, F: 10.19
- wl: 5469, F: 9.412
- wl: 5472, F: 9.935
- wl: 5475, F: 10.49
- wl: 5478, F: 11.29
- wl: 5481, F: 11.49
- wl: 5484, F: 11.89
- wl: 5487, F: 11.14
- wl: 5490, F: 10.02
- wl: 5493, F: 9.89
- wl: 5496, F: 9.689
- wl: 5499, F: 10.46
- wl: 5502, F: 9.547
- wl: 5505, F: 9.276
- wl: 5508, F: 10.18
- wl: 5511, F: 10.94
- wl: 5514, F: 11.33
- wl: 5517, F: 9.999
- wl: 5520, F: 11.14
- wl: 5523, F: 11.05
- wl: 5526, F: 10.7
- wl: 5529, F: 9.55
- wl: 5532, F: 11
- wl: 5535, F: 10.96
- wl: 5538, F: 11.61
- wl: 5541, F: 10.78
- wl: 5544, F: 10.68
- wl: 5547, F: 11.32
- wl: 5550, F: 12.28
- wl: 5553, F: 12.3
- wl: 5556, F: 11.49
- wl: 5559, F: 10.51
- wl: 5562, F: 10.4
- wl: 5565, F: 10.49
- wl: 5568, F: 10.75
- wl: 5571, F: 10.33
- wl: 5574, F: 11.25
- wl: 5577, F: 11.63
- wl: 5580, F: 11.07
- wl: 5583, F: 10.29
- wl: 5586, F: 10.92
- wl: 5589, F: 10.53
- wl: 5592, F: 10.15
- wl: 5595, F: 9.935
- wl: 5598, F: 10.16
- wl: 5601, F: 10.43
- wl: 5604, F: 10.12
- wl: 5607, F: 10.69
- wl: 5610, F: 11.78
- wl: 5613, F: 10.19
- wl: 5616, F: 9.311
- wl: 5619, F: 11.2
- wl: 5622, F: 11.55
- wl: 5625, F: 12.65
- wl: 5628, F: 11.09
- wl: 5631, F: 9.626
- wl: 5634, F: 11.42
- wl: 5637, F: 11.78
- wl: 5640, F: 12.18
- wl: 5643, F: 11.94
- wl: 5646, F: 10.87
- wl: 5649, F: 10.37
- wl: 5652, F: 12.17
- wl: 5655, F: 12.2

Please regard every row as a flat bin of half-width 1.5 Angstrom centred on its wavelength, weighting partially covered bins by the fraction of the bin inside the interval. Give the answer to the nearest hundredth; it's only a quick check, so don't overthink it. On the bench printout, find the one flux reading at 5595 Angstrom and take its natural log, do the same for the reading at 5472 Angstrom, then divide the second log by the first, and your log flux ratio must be 1.00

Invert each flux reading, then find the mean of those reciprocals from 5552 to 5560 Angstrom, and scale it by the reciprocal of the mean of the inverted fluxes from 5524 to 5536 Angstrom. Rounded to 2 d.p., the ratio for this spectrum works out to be 0.92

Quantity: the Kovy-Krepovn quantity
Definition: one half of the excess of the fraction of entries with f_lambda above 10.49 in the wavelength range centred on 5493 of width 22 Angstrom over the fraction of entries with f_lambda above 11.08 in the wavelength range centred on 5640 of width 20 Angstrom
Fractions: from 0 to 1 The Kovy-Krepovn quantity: -0.14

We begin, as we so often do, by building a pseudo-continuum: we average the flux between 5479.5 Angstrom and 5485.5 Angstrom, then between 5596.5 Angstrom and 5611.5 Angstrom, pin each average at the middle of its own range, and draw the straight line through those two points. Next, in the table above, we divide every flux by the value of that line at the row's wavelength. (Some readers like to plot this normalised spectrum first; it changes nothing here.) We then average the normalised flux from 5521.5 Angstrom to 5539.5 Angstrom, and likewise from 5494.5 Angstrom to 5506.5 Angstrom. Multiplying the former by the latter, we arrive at 0.81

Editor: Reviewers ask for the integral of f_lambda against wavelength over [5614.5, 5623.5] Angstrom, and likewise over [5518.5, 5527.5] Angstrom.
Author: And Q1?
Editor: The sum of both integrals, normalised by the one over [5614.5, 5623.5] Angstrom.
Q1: 2.03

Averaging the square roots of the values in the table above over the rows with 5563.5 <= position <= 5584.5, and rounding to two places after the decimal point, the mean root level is 3.29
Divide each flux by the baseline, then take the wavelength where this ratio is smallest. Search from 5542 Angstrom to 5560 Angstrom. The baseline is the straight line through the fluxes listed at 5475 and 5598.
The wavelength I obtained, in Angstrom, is 5559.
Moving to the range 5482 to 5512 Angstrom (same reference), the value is 5505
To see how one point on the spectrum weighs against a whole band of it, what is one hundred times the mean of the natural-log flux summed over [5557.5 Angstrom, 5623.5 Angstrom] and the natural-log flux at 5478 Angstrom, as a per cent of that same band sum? 52.3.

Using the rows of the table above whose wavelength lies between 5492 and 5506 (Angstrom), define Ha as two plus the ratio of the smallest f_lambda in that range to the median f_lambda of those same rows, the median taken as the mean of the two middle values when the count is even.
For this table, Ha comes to 2.96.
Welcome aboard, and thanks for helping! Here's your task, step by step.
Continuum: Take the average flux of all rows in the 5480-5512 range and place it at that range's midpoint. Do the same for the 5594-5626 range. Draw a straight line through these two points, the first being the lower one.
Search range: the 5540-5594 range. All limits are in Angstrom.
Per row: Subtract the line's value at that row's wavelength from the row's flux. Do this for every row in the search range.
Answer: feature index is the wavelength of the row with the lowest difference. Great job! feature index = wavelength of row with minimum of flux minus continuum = 5592 Angstrom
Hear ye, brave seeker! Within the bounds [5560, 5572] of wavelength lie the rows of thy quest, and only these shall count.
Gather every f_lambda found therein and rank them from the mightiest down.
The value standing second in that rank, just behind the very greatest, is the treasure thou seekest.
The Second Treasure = 10.49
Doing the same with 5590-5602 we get 10.16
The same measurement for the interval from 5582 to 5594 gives 10.53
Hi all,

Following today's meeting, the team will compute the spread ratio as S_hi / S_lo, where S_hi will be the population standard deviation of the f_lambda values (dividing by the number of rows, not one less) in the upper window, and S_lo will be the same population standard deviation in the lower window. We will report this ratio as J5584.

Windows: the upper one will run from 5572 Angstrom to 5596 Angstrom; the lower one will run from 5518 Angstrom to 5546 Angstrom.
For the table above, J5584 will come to 1.05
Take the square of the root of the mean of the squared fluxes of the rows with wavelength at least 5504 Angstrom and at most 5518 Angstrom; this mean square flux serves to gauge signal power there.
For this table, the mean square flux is 108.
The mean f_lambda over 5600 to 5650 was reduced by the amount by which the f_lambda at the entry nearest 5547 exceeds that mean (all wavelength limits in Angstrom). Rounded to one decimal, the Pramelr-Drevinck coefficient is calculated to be 10.7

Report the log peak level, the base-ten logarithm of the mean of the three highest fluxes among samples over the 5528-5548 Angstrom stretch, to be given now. 1.05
